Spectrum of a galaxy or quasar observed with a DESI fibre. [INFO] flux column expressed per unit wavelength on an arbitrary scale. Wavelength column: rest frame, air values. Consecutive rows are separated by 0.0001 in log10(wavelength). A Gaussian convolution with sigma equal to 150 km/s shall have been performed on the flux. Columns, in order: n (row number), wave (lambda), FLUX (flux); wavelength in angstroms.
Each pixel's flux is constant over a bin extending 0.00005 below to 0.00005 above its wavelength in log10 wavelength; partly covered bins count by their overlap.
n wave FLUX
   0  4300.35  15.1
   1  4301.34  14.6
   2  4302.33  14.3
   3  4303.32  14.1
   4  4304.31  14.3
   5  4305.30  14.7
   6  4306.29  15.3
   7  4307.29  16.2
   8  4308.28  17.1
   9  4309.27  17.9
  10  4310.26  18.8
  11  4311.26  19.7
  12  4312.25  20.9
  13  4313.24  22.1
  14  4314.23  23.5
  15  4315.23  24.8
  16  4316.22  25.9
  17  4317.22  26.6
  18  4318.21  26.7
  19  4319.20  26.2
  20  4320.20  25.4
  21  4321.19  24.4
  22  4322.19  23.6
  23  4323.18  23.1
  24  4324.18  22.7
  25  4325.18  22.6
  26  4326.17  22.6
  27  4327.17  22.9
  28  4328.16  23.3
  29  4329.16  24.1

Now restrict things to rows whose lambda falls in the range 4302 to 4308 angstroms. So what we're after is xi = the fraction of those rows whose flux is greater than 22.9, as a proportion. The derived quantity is 0.00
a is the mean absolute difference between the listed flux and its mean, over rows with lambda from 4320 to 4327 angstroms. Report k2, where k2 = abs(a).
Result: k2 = 0.84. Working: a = 0.84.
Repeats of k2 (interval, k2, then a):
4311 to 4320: 2.22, 2.22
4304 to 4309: 0.90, 0.90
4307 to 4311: 0.85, 0.85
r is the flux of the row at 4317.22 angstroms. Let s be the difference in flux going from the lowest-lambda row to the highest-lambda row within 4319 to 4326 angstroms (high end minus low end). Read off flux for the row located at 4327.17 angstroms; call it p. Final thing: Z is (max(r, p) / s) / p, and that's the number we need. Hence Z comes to -0.3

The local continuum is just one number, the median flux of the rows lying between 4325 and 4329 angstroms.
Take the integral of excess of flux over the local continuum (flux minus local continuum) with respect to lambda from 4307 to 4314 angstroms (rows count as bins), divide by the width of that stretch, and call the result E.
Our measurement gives -4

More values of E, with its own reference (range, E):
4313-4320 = 2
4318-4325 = 2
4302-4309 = -7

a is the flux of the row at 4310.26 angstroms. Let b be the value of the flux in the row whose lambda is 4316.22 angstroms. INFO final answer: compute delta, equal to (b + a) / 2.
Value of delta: 22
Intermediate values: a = 18.8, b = 25.9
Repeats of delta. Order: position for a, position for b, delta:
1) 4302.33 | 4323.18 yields 19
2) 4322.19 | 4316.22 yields 25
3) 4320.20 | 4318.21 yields 26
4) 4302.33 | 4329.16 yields 19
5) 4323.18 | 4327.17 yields 23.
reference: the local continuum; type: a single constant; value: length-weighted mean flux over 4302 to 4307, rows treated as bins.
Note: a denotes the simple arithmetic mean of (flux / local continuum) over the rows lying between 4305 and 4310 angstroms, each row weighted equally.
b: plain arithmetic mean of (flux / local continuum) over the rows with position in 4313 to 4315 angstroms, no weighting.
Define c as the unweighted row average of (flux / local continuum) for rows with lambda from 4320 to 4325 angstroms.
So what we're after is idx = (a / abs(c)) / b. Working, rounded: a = 1.11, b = 1.56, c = 1.6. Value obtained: 0.4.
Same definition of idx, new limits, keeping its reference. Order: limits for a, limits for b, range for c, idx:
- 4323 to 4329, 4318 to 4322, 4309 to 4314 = 0.7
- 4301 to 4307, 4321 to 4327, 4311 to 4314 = 0.4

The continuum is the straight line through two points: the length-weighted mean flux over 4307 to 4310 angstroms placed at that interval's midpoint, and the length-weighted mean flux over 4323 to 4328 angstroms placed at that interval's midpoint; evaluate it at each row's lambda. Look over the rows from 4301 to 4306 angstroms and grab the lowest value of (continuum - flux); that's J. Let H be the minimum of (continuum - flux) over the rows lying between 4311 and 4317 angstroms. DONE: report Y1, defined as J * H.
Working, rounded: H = -6.1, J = 0.4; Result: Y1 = -2.3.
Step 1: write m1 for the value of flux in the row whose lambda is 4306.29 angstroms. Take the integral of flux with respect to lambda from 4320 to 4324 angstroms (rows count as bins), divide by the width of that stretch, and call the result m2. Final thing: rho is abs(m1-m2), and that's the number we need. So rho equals 8.6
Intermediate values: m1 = 15.3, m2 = 24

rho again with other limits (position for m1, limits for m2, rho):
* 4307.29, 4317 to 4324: 8.8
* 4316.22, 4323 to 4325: 3.2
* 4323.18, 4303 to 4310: 7.3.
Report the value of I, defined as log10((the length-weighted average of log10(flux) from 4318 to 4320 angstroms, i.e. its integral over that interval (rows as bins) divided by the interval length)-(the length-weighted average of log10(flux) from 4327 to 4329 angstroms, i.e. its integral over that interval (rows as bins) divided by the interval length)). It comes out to -1.3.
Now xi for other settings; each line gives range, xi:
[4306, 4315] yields 0.11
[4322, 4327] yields 0.40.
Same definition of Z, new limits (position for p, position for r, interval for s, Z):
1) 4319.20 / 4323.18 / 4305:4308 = 0.7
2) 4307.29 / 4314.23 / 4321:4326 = -0.8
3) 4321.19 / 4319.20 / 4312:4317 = 0.2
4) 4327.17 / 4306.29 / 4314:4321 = 0.5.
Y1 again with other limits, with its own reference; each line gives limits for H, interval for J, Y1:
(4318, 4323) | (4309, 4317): 38.2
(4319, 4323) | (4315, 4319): 35.3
